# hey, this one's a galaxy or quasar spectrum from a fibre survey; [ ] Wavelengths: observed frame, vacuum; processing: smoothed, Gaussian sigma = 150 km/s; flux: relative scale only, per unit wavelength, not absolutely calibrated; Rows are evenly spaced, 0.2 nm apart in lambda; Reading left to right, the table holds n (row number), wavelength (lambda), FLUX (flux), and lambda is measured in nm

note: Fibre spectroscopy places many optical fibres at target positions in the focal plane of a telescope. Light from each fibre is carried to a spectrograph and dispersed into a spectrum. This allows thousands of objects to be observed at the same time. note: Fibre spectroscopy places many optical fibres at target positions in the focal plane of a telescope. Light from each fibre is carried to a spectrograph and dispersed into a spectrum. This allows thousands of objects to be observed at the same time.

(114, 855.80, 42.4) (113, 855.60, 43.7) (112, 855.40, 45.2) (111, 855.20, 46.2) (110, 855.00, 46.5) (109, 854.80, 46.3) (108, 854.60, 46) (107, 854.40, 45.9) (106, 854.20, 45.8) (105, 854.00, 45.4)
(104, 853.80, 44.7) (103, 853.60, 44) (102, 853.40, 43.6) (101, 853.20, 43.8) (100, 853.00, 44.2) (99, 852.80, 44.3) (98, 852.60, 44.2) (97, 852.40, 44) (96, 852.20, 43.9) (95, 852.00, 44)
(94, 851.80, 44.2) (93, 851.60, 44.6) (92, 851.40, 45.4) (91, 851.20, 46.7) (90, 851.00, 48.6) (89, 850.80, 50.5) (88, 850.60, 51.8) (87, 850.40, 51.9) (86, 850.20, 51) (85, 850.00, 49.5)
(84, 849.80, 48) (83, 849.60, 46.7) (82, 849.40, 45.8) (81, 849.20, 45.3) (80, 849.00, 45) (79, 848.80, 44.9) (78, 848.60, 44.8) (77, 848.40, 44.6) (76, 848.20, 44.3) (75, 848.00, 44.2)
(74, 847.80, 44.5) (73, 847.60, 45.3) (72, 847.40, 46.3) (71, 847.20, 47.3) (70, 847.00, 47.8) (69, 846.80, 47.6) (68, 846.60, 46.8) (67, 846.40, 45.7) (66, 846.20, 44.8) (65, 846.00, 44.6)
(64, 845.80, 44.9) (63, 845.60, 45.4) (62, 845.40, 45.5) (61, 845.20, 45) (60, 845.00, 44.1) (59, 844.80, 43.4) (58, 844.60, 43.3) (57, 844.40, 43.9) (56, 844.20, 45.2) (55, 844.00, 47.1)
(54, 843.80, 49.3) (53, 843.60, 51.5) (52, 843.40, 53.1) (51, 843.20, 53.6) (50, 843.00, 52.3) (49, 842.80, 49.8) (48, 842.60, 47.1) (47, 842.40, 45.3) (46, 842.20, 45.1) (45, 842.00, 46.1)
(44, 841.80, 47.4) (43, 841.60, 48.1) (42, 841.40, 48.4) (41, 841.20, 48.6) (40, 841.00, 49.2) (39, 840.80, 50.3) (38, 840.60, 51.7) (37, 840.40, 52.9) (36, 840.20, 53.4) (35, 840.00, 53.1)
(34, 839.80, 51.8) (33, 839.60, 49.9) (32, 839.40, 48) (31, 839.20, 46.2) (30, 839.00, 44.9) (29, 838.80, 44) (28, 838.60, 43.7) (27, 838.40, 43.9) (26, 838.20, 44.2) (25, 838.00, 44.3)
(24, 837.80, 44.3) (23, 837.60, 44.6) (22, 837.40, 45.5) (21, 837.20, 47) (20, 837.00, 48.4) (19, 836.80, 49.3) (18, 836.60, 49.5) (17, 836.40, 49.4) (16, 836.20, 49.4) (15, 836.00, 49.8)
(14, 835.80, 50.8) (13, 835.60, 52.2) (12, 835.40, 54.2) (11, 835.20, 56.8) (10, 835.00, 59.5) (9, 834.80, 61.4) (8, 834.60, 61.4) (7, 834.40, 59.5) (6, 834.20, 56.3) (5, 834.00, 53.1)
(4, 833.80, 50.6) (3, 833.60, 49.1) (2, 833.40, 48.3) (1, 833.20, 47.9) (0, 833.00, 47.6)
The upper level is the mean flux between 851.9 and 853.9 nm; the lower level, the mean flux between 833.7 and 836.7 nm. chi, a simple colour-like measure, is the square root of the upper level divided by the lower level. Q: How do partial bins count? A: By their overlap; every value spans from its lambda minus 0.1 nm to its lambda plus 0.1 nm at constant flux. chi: 0.901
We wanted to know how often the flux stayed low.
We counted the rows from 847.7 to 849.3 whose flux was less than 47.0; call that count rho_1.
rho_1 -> 8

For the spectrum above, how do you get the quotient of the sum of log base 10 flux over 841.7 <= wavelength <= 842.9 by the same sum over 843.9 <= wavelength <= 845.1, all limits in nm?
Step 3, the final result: 1.01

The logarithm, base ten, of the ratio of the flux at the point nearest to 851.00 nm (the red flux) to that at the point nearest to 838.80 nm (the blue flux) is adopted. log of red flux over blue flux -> 0.043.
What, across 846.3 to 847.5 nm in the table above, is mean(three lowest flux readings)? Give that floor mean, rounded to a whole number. 46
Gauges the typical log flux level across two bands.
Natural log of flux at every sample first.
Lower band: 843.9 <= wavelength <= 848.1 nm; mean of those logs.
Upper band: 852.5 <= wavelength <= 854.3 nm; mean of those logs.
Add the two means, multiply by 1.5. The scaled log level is 11.4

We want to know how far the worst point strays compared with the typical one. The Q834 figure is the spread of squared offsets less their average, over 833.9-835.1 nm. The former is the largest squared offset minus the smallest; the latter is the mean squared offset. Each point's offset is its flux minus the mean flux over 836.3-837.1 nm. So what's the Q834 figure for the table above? 38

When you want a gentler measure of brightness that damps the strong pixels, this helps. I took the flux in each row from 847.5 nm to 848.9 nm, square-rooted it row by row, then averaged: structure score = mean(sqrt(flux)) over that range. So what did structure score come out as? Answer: 6.7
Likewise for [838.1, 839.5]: 6.7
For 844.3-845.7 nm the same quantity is 6.7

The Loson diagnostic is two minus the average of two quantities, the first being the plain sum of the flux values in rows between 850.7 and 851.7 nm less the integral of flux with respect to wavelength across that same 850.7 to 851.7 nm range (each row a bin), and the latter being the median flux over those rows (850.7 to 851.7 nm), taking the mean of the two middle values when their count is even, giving -115.7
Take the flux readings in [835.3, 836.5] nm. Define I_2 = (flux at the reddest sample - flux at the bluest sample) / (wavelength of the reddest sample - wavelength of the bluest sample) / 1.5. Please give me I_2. -3.2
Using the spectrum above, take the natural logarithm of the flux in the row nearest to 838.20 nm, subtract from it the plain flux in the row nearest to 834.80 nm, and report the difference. -58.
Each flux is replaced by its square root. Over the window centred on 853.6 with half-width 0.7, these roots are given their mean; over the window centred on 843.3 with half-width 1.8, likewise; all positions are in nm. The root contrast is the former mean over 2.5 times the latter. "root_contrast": 0.387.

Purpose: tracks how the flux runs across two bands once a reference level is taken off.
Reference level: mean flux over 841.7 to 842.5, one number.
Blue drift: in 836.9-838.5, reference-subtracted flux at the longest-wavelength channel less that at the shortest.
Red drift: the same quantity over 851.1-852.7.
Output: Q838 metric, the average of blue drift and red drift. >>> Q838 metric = -3.5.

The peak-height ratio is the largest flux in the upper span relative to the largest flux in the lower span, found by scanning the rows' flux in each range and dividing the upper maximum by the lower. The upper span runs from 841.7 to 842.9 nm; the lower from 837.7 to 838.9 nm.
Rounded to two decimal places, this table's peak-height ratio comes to 1.12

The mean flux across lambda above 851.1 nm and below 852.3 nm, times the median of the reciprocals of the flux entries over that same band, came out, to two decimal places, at 1.01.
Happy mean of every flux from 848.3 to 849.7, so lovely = 45.3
